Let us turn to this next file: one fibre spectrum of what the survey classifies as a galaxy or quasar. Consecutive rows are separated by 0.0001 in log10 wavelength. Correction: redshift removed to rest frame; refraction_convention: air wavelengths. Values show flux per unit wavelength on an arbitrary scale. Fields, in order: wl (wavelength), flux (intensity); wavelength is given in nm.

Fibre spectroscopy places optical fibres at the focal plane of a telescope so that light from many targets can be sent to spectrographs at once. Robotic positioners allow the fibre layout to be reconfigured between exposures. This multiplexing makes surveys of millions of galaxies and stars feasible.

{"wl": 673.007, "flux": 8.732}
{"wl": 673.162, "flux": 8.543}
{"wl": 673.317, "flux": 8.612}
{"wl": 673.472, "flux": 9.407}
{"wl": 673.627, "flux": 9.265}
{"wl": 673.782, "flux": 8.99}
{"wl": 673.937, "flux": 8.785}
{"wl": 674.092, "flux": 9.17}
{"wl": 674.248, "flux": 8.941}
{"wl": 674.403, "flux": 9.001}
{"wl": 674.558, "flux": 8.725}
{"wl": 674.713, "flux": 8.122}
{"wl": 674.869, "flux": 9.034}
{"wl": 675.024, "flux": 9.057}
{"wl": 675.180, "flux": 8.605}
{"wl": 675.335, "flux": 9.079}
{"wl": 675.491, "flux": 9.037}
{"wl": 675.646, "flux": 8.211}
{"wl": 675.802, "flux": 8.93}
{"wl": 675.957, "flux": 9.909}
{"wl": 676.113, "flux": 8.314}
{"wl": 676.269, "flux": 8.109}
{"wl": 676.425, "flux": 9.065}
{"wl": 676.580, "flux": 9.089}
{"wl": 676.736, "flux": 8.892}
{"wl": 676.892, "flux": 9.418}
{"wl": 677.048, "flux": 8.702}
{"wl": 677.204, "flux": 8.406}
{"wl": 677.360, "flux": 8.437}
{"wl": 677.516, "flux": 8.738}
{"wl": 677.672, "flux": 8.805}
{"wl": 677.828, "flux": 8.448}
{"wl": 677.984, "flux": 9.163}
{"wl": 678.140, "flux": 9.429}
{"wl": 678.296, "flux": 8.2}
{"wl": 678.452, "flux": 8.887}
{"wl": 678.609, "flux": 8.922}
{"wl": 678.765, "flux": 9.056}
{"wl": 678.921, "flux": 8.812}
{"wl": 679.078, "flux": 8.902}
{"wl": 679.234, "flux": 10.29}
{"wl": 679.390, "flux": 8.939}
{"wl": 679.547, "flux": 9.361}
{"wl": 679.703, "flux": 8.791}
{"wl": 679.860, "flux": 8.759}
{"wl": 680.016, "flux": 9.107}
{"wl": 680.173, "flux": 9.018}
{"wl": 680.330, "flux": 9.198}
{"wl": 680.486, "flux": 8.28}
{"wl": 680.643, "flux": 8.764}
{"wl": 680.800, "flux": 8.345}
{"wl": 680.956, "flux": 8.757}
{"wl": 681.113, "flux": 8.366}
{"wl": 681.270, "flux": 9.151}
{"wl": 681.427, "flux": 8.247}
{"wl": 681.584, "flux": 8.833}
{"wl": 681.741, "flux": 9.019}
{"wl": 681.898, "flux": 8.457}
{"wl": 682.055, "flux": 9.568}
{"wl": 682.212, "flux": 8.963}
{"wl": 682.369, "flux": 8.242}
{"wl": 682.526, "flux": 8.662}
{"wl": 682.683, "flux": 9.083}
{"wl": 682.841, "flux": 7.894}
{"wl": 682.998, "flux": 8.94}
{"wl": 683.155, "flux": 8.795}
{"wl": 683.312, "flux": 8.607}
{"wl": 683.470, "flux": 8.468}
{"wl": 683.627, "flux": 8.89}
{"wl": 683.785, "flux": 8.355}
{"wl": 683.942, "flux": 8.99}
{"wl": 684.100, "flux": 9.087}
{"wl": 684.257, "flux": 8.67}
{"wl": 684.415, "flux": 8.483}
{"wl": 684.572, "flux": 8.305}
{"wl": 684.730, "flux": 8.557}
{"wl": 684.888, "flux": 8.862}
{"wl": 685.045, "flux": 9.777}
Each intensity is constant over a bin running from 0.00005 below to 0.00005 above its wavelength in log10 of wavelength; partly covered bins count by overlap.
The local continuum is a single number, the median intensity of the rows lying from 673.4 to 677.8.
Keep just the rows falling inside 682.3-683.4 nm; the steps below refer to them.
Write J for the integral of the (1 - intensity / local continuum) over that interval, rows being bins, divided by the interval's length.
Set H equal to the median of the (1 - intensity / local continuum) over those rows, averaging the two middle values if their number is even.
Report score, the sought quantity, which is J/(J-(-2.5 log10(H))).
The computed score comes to -0.0099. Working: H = 0.031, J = 0.037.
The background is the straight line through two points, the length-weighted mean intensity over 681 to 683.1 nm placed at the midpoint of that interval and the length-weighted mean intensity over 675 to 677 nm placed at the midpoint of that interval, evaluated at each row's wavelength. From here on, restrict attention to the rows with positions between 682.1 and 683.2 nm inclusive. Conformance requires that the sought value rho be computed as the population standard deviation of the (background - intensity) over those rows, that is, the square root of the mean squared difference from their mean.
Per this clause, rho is 0.40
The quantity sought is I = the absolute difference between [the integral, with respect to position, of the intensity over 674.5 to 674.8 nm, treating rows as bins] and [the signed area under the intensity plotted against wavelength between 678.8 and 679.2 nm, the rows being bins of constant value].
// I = 1.1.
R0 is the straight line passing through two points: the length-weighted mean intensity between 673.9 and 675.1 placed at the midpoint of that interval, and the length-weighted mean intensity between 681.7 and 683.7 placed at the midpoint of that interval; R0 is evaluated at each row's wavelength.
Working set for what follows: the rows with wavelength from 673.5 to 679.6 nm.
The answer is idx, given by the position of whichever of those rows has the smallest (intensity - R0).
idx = 674.713 nm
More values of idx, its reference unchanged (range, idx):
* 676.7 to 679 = 678.296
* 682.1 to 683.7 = 682.841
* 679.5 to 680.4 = 679.860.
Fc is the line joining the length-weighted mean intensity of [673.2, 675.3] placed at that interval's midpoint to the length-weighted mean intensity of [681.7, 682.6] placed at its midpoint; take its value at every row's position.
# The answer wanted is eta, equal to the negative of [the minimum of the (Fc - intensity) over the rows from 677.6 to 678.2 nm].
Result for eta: 0.6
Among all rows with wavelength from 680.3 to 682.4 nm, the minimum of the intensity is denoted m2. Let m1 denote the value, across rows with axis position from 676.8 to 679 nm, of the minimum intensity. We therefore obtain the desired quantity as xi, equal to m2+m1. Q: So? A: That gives 16.4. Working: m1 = 8.2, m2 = 8.242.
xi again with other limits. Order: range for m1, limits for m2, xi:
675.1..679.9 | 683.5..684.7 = 16.4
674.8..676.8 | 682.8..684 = 16.0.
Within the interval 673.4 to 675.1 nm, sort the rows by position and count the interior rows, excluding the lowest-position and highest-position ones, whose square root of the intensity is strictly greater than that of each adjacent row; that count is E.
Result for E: 2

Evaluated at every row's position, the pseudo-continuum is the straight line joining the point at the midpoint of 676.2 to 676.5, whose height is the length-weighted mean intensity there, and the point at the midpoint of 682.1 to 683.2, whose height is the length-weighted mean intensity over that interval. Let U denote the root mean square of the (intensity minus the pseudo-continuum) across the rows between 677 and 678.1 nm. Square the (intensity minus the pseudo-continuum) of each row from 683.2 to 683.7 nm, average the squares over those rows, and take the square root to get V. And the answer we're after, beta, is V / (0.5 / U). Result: 0.09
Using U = 0.26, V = 0.18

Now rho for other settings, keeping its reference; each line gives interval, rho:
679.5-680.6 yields 0.33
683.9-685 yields 0.26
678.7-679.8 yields 0.49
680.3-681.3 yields 0.35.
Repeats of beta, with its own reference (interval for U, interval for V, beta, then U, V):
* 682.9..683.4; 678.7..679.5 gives 0.26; 0.17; 0.79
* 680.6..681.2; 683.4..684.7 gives 0.13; 0.23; 0.29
